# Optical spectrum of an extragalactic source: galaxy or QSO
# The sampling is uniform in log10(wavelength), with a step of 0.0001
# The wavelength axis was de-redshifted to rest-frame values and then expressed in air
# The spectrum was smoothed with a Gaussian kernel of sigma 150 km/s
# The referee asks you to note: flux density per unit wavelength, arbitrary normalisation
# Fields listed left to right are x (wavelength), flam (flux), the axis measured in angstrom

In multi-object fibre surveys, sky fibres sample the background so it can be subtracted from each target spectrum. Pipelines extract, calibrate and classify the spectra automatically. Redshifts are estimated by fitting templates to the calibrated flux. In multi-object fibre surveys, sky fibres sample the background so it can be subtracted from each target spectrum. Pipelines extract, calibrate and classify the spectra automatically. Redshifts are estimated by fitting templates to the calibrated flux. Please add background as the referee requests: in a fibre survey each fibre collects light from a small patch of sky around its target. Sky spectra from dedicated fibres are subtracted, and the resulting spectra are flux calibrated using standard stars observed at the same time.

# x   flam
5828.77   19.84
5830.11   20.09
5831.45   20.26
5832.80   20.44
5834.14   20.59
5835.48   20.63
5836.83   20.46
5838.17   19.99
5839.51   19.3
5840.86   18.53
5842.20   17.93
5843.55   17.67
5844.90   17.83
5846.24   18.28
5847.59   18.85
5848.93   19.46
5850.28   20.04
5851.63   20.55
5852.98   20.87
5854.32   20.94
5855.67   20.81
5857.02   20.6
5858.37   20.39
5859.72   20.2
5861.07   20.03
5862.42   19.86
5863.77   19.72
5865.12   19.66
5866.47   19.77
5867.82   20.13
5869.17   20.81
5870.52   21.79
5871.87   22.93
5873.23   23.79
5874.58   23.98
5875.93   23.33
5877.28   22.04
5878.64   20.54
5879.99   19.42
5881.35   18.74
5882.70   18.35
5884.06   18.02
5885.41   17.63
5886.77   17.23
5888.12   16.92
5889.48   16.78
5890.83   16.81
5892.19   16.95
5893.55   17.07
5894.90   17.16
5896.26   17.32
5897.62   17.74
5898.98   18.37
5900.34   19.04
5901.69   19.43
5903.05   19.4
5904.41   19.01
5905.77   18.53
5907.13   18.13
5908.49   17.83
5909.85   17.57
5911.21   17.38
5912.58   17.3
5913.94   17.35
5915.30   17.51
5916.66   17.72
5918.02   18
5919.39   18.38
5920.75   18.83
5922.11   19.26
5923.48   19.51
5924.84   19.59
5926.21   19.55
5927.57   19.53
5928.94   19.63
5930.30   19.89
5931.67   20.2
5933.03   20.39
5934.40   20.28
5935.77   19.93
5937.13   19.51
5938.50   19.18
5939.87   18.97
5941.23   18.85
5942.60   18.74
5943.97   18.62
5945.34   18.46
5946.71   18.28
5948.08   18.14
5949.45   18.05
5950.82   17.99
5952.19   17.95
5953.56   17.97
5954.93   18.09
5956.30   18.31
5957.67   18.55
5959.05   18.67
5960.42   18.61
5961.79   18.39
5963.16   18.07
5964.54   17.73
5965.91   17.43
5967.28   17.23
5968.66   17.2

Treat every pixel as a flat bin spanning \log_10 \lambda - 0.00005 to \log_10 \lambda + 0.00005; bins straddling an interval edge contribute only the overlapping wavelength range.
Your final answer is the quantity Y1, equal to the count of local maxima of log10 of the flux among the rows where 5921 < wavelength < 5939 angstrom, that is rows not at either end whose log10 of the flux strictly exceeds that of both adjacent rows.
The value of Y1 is 2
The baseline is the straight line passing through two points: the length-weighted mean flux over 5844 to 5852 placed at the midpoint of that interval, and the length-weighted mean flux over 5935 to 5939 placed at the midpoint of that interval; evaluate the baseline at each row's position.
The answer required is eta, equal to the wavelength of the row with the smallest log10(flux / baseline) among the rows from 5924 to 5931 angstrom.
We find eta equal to 5927.57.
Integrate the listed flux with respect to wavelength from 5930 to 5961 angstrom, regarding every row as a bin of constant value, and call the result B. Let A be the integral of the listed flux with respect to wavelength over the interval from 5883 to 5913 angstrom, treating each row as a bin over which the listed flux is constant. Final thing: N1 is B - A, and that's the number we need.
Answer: 50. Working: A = 534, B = 584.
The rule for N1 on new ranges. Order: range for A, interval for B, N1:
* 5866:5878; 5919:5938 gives 108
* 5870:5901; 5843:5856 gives -341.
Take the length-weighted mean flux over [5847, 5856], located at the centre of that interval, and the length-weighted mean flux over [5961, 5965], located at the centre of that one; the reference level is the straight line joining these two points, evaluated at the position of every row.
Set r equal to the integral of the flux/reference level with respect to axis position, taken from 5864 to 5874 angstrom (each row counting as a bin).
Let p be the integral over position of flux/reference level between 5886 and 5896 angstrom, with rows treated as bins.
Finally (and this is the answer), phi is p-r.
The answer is -1.9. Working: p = 8.7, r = 10.7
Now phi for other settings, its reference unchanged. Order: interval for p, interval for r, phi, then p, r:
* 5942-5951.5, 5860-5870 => -0.6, 9.5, 10.0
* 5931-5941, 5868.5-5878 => -0.3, 10.6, 10.9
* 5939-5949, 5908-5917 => 1.8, 10.1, 8.3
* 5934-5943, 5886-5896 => 0.6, 9.4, 8.7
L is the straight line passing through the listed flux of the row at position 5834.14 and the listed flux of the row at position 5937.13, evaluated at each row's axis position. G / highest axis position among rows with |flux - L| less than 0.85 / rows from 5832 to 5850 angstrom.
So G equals 5838.17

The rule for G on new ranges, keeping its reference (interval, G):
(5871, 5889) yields 5879.99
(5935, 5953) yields 5943.97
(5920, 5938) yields 5937.13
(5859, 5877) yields 5869.17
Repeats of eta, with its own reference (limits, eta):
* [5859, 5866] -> 5865.12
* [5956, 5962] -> 5956.30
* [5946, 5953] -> 5952.19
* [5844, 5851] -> 5844.90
